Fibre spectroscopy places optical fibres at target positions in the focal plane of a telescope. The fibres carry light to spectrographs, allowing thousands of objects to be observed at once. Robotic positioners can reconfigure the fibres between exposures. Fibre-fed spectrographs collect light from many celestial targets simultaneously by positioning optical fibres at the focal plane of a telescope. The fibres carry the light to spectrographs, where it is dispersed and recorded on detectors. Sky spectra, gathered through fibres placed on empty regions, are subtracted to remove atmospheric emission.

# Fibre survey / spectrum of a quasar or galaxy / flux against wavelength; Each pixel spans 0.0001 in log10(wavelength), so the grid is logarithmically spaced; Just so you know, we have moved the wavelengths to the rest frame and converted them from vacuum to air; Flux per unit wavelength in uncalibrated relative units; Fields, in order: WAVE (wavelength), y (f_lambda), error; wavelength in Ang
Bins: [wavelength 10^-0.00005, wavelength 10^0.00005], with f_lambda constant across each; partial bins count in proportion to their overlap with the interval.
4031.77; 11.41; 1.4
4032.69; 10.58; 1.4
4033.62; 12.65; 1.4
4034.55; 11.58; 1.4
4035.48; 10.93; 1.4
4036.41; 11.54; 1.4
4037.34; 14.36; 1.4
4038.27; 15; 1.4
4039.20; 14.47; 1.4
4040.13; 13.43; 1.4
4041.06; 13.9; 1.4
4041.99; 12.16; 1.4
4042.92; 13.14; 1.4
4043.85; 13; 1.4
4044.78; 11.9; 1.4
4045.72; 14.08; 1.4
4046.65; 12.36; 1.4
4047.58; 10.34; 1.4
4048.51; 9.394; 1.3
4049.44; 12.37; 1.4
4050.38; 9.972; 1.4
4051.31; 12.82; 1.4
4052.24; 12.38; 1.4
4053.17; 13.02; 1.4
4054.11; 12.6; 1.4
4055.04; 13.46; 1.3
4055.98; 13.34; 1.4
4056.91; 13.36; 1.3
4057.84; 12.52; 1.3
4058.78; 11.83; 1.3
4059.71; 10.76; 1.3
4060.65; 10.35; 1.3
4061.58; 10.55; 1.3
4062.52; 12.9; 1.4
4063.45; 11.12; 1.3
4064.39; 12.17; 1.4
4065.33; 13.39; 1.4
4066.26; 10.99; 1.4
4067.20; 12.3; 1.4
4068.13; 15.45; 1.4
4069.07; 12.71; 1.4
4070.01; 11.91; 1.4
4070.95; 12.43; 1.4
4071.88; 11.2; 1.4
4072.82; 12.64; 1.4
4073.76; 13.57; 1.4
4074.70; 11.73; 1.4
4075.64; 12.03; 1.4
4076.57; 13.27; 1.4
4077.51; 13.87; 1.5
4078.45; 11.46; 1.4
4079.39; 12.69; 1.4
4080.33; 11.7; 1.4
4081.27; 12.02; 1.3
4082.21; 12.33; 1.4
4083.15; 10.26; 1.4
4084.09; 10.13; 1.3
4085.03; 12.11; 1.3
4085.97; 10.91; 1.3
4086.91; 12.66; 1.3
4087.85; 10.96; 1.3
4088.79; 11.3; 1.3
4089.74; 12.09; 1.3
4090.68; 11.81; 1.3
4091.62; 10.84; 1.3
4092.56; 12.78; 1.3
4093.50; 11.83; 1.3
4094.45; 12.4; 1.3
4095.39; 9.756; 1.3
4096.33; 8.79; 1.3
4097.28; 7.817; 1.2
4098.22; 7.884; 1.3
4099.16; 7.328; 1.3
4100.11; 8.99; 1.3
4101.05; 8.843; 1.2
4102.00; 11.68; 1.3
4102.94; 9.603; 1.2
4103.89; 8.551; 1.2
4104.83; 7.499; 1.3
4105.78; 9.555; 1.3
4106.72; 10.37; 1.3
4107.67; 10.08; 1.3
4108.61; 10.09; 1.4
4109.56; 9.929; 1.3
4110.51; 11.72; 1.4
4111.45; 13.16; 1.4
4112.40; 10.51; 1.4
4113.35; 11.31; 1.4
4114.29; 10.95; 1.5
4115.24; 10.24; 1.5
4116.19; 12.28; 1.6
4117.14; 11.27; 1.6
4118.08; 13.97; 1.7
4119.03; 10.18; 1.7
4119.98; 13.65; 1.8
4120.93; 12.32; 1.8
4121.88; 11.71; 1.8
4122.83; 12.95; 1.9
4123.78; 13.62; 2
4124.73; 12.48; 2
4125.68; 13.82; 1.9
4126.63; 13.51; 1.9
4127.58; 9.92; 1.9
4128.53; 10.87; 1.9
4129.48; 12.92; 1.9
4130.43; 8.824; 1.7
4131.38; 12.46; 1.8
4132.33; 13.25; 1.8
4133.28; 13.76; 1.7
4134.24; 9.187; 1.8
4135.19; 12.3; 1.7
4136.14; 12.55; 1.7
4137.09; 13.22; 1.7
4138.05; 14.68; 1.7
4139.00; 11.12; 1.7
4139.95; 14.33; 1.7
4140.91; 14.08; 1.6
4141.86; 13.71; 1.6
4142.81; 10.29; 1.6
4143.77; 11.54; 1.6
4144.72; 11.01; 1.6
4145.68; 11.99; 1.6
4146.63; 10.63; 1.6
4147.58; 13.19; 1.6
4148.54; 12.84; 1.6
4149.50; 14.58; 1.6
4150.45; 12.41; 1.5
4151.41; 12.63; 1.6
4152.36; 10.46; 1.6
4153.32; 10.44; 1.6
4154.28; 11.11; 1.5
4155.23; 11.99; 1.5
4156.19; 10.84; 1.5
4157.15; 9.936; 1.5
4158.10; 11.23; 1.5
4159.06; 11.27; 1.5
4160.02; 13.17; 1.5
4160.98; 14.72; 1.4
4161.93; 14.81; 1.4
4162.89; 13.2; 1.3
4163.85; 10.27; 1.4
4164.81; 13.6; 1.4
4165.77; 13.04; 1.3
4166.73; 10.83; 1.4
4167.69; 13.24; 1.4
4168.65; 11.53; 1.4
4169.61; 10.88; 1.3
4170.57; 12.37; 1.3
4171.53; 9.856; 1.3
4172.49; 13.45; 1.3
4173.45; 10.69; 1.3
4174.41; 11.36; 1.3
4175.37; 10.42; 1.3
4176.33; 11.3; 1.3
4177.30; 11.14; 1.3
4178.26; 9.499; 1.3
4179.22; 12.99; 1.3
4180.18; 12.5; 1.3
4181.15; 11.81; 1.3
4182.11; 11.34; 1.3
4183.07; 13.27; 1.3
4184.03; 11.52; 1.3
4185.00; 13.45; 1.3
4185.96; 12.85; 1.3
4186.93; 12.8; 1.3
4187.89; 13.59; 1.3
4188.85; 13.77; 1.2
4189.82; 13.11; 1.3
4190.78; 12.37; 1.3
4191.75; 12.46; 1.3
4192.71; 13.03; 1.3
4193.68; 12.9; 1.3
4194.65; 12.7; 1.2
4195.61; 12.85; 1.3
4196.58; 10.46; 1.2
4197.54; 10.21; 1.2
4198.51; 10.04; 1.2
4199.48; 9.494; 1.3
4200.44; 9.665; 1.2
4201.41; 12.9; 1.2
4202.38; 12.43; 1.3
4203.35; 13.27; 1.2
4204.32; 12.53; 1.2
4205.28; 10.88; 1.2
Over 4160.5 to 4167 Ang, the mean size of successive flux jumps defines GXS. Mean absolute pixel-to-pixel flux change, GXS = 1.79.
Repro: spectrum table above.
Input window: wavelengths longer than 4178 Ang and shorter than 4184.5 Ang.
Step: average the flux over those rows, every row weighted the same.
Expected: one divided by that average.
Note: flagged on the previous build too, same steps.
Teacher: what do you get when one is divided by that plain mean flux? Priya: 0.084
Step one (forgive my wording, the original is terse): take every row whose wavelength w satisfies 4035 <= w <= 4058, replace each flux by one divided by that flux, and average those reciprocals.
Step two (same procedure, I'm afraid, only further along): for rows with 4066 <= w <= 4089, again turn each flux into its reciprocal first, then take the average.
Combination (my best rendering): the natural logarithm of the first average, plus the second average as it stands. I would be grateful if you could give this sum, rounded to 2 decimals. -2.44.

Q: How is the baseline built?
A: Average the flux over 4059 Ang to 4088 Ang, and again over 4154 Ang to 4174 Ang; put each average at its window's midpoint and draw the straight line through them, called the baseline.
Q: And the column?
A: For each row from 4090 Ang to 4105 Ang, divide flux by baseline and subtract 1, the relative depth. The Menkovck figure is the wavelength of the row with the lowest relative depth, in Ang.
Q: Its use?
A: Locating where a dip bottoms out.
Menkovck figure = 4099.16 Ang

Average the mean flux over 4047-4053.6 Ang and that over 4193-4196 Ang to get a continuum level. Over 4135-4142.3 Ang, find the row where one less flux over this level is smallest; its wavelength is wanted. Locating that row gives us 4138.05 Ang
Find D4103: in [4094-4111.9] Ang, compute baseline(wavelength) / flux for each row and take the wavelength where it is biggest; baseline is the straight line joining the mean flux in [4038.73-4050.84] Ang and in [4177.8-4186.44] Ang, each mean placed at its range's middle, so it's 4099.16 Ang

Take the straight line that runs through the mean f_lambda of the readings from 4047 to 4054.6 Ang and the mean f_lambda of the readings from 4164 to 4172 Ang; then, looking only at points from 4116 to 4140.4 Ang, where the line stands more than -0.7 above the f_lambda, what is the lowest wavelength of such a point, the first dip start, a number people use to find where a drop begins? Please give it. 4116.19 Ang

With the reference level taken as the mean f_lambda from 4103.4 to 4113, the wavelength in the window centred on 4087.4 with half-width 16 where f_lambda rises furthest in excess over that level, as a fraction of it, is 4077.51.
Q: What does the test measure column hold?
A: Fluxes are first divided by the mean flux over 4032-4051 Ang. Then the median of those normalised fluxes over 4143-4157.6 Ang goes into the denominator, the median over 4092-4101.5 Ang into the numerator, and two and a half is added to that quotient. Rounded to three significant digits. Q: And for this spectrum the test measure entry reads 3.27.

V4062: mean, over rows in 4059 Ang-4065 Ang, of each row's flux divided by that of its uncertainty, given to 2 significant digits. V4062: 8.5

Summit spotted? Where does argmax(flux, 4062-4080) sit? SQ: 4068.13 Ang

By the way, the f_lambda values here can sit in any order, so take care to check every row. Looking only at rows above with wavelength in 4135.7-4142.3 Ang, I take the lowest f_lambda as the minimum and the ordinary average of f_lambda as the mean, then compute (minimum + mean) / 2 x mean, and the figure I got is 164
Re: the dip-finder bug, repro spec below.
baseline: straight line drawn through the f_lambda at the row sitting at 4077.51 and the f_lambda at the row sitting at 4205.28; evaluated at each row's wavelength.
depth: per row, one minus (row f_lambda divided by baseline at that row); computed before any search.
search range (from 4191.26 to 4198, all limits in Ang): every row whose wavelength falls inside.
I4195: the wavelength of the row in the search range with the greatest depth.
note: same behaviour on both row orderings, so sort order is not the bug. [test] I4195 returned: 4197.54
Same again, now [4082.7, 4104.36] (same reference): 4099.16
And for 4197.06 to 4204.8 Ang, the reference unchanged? 4199.48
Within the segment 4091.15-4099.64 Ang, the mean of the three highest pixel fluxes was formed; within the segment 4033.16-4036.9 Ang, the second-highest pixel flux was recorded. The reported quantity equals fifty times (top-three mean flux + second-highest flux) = 1196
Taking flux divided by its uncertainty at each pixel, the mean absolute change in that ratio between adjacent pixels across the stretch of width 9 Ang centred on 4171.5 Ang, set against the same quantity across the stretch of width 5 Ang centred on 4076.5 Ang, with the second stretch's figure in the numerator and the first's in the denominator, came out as 0.45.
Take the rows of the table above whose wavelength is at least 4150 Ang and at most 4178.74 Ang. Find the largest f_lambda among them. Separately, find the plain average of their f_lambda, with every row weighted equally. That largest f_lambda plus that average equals 26.5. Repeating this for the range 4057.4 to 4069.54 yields 27.5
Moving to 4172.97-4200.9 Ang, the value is 25.6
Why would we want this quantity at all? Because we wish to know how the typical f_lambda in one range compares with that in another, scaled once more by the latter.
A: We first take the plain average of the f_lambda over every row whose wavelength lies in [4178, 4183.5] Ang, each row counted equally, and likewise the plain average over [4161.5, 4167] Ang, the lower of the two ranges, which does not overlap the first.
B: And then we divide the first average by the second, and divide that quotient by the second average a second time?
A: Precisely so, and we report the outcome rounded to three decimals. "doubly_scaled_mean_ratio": 0.075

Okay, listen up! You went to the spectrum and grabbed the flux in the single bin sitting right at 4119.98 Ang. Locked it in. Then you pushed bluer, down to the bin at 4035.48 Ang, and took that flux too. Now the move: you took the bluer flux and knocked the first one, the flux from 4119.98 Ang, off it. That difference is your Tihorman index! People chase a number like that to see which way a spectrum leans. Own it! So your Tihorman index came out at -2.7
